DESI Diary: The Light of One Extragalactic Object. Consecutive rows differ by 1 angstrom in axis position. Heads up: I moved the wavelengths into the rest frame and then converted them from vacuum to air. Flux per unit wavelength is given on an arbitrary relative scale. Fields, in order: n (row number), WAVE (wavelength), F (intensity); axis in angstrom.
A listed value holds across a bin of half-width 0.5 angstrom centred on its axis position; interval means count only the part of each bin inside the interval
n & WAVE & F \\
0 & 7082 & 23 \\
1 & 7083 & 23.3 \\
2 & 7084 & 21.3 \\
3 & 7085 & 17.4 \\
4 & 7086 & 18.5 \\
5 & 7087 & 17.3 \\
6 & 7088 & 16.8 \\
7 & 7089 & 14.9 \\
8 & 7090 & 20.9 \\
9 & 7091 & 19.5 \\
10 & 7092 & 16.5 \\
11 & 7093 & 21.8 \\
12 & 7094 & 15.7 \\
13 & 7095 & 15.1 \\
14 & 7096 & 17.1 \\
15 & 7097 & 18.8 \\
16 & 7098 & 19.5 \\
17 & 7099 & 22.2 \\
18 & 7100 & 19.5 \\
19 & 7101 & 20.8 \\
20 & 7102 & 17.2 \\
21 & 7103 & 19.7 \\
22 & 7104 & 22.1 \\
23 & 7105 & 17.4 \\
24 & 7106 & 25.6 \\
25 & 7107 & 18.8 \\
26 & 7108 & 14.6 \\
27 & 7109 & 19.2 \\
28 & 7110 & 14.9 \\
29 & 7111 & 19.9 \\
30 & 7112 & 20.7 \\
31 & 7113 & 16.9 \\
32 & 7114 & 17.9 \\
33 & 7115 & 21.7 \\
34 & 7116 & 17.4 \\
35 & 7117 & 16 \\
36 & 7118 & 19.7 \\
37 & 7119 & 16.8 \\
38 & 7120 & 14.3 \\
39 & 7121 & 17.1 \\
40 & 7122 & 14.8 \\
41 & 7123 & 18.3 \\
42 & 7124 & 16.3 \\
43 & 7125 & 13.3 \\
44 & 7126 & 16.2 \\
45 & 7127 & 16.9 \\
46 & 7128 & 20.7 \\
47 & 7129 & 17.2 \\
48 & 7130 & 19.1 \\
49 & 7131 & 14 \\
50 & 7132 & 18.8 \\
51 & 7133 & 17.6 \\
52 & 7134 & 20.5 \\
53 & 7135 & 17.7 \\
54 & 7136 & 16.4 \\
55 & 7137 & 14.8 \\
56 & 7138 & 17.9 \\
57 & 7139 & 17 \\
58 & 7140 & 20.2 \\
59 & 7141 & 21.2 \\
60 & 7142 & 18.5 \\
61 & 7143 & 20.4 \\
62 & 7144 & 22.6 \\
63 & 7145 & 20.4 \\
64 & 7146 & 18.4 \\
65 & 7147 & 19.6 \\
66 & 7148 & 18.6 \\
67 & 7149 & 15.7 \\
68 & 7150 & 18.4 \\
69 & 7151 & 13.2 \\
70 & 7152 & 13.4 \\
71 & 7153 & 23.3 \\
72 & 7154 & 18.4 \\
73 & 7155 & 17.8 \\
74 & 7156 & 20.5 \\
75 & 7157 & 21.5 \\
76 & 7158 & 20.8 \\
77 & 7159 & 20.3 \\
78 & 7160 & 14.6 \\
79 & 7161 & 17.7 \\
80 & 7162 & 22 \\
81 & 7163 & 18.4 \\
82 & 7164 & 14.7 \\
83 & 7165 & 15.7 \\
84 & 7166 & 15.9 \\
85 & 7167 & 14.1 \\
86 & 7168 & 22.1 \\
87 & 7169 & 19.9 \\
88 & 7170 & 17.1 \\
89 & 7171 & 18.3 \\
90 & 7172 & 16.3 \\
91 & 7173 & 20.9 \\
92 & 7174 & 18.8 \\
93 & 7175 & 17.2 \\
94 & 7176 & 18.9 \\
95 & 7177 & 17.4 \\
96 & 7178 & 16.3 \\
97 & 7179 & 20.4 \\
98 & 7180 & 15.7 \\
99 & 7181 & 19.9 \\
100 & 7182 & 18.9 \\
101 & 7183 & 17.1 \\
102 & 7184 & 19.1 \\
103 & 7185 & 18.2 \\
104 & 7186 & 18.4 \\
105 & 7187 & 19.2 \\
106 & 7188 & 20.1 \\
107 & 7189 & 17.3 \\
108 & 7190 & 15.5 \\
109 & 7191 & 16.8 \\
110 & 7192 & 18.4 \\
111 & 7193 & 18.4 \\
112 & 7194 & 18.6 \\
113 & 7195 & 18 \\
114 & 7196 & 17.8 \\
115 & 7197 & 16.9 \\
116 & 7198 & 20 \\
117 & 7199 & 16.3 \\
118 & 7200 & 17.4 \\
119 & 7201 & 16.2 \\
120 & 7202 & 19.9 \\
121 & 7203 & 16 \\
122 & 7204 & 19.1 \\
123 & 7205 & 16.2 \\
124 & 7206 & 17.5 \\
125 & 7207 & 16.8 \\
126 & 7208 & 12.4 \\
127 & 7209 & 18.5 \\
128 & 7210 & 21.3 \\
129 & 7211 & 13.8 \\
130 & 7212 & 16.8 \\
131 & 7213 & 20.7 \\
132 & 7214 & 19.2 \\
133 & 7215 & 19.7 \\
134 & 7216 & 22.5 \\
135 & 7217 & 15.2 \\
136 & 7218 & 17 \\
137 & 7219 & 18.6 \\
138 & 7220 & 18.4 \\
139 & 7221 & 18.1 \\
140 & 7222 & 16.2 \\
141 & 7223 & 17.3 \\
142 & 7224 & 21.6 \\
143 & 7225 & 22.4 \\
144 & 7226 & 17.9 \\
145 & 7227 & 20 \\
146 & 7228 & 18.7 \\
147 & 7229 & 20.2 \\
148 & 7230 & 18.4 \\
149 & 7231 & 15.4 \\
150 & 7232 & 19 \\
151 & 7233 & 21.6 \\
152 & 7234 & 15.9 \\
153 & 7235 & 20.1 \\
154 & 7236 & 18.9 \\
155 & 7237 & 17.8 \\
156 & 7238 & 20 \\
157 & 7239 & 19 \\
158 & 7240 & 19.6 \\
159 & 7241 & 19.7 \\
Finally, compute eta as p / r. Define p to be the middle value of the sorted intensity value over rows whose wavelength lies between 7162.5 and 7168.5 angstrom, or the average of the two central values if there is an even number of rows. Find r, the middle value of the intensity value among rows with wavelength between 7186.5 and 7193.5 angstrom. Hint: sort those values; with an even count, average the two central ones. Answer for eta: 0.86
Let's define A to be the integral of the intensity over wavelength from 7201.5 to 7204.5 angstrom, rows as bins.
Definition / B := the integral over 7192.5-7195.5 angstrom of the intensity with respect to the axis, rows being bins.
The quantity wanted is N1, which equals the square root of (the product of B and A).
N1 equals 55.0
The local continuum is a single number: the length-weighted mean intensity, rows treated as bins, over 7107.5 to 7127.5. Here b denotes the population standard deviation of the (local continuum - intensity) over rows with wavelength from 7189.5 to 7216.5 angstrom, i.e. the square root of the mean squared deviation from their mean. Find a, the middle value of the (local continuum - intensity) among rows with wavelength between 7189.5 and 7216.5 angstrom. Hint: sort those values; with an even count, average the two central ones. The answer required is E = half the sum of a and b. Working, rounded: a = -0.7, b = 2.16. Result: 0.75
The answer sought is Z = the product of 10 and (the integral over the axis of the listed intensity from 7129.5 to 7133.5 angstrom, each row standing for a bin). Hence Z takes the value 695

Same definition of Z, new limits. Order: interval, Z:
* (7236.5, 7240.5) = 764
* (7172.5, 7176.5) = 758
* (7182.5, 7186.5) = 728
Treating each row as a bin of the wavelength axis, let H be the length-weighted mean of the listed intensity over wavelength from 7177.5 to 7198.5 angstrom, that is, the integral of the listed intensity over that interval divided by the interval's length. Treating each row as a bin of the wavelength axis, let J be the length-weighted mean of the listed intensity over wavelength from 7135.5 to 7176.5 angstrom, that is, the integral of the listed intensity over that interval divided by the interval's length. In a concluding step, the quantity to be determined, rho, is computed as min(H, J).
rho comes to 18.1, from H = 18.1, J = 18.3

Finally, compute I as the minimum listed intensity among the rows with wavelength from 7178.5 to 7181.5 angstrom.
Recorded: 15.7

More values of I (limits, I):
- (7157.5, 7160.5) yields 14.6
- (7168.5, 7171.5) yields 17.1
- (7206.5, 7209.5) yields 12.4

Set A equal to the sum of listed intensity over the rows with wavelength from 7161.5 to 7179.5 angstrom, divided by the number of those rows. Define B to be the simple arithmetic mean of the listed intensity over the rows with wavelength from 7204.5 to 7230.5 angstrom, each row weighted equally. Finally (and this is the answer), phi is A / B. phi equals 0.99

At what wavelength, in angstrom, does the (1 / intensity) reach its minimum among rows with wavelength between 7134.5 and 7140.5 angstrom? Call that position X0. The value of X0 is 7140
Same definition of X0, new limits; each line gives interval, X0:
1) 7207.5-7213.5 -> 7210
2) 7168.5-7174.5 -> 7173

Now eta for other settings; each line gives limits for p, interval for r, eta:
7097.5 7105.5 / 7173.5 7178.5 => 1.13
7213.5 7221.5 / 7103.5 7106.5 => 0.84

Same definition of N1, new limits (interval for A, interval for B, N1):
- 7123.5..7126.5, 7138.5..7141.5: 51.7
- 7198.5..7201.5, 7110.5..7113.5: 53.6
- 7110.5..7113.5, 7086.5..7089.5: 53.1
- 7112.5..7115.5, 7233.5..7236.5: 55.7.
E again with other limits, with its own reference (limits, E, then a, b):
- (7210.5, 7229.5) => 0.41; -1.5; 2.27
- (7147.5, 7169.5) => 0.86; -1.3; 2.97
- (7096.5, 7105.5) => -0.33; -2.4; 1.69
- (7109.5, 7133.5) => 1.09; 0.0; 2.18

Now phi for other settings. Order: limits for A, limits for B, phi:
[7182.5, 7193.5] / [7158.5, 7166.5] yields 1.04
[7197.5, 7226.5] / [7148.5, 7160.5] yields 0.99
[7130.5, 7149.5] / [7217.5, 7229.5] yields 0.98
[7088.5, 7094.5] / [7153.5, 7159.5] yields 0.92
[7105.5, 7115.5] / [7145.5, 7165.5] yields 1.05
